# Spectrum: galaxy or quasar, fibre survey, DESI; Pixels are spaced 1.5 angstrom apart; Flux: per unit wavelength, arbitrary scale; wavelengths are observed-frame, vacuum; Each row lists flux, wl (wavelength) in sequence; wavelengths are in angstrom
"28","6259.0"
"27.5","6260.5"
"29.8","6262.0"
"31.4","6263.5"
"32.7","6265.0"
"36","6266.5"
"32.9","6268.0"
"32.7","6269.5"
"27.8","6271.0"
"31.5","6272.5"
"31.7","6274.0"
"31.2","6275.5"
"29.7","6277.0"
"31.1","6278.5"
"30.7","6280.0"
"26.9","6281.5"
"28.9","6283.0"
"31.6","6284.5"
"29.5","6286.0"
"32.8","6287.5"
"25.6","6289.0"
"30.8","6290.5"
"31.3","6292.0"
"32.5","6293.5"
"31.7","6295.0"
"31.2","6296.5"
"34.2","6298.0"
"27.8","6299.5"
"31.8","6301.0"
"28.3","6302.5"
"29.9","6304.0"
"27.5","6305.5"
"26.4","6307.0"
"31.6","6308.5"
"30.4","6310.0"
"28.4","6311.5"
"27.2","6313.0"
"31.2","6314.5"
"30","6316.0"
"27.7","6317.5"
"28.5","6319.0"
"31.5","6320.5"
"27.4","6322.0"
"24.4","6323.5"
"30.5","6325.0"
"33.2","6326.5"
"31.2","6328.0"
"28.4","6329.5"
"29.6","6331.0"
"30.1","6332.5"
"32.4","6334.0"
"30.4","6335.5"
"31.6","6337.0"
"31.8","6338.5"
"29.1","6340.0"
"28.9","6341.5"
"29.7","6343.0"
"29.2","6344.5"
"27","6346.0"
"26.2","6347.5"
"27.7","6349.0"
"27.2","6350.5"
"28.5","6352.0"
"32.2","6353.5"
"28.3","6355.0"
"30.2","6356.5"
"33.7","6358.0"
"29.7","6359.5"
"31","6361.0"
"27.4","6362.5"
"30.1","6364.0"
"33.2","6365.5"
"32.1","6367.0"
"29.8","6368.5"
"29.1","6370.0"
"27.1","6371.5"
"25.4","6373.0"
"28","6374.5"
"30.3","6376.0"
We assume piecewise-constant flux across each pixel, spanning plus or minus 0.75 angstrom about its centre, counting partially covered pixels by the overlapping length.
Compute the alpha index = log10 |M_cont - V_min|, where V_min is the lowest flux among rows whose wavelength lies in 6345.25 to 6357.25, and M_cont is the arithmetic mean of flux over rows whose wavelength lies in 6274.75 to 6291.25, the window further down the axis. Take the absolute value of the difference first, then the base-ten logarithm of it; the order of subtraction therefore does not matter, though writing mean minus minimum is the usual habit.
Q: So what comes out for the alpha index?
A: 0.57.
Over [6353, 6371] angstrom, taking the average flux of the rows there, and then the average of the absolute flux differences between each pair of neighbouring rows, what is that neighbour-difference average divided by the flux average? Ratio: 0.084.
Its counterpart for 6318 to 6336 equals 0.091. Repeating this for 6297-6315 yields 0.100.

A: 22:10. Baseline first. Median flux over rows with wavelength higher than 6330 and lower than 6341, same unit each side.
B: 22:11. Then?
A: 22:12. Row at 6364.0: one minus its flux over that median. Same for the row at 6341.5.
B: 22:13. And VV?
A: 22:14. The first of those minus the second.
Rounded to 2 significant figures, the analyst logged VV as -0.039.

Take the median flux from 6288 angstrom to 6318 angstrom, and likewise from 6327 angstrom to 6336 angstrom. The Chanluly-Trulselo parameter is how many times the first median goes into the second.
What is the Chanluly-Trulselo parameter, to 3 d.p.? 1.002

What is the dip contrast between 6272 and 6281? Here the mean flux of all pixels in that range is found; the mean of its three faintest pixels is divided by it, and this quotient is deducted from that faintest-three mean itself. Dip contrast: 30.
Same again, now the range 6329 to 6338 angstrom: 28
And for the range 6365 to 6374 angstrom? 26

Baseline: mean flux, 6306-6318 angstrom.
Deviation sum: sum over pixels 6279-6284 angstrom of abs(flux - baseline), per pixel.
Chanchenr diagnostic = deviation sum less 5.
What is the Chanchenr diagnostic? -1.0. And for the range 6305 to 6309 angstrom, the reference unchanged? 1.8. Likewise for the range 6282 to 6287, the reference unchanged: -1.9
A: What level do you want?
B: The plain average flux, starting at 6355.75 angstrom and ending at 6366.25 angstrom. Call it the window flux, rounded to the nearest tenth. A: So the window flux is 30.8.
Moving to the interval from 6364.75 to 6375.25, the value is 29.2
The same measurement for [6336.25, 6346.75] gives 29.6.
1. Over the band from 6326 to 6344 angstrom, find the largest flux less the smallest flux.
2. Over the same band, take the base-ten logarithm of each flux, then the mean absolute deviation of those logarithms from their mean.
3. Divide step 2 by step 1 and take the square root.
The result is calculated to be 0.0608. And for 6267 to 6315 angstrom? 0.0554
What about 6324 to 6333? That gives 0.0579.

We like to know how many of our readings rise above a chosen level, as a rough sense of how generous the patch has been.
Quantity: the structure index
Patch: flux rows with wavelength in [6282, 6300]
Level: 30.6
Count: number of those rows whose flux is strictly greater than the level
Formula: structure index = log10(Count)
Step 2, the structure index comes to 0.90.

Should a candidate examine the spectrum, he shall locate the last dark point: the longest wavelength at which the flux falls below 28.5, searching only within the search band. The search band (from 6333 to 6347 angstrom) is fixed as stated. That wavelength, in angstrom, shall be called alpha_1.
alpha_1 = 6346.0 angstrom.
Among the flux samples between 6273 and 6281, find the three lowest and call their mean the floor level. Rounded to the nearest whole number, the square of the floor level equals 930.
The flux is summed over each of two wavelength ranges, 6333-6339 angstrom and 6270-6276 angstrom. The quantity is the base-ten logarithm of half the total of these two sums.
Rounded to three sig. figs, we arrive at 2.09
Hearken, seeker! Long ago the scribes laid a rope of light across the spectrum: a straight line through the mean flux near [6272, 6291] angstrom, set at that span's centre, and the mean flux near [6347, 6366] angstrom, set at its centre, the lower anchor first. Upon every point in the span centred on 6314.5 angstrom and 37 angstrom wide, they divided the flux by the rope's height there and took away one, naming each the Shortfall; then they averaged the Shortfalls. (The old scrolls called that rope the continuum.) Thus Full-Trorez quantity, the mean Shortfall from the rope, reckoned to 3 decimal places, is -0.013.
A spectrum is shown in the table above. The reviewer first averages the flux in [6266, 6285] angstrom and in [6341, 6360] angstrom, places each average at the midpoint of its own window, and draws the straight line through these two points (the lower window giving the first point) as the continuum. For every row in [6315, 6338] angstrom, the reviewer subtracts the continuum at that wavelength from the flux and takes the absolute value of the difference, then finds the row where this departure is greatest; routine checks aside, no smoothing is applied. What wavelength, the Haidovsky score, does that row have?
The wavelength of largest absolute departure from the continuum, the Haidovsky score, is 6323.5 angstrom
